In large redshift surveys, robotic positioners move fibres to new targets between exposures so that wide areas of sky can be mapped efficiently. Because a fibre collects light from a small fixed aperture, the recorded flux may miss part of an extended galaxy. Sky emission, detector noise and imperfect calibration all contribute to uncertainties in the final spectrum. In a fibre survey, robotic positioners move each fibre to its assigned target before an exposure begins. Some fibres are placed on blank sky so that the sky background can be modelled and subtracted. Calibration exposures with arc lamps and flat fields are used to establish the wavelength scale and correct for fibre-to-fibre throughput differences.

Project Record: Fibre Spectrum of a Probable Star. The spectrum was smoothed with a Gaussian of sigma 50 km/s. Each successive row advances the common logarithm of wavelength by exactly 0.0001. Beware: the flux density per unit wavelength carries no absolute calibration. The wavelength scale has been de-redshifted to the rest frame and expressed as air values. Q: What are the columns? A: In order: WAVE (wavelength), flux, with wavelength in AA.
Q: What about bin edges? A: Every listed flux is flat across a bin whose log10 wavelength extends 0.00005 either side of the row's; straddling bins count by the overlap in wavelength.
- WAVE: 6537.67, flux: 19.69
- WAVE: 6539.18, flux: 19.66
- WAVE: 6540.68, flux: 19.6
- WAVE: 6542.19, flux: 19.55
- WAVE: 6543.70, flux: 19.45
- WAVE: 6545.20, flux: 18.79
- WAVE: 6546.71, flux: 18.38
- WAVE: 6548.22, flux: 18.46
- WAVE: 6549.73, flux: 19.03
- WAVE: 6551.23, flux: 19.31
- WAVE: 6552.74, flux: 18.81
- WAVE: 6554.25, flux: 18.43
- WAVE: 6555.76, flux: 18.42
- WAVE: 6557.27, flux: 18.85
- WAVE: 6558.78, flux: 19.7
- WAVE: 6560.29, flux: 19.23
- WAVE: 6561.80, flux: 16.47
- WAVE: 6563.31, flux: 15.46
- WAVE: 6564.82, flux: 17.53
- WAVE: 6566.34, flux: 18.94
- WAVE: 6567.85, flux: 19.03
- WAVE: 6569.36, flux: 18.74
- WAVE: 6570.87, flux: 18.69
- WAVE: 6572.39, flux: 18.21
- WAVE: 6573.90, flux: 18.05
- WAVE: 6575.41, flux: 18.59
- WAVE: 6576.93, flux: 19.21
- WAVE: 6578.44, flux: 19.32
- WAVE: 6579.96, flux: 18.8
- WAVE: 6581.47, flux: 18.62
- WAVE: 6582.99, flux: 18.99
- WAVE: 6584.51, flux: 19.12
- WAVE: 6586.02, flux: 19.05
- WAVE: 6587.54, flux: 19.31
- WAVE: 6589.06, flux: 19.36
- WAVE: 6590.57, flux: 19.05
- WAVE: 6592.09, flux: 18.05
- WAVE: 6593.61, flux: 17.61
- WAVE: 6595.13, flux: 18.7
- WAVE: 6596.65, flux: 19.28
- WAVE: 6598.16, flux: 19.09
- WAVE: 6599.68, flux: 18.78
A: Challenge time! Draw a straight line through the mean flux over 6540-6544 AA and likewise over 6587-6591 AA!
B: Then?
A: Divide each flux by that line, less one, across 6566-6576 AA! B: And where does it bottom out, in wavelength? 6573.90 AA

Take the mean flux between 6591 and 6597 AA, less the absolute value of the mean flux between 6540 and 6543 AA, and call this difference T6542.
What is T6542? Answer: -1.2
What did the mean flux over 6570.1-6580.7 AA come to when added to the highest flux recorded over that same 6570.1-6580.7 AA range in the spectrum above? 38.0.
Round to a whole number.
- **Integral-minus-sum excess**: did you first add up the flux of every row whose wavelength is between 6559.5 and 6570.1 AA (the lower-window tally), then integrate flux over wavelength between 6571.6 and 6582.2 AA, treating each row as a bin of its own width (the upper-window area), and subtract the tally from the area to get 73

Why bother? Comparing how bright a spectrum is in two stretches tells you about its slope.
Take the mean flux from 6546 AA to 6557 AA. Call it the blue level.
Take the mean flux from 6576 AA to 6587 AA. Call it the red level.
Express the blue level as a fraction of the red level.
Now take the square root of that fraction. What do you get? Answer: 0.99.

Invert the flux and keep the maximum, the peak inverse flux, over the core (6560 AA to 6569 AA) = 0.0647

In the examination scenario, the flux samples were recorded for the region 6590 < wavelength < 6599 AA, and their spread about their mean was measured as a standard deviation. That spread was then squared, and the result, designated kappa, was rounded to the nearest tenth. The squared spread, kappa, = 0.4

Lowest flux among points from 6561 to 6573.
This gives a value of 15.46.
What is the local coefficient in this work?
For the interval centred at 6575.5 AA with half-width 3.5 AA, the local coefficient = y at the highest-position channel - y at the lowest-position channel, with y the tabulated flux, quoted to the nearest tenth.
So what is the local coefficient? 1.1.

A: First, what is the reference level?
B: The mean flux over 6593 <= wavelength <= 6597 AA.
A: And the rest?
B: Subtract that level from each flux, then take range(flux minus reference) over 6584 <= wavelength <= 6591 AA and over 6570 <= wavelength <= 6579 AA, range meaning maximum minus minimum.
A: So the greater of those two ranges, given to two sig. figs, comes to 1.3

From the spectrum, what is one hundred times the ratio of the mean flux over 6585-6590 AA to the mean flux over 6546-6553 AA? 102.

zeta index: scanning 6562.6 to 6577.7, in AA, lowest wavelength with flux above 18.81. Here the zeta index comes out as 6566.34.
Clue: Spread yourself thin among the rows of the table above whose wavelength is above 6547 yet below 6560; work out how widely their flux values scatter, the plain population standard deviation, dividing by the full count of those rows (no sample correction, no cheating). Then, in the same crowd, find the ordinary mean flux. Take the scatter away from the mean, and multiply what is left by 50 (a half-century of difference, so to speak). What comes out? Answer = 922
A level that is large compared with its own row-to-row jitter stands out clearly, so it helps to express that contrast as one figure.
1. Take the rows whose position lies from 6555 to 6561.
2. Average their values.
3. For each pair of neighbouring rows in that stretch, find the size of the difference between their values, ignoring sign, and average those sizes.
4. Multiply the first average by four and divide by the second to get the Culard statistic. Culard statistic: 131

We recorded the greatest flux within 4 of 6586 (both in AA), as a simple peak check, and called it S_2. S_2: 19.36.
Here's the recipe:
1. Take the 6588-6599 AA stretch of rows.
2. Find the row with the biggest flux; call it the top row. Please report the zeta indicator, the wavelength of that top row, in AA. 6589.06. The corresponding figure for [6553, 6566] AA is 6558.78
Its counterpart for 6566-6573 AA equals 6567.85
